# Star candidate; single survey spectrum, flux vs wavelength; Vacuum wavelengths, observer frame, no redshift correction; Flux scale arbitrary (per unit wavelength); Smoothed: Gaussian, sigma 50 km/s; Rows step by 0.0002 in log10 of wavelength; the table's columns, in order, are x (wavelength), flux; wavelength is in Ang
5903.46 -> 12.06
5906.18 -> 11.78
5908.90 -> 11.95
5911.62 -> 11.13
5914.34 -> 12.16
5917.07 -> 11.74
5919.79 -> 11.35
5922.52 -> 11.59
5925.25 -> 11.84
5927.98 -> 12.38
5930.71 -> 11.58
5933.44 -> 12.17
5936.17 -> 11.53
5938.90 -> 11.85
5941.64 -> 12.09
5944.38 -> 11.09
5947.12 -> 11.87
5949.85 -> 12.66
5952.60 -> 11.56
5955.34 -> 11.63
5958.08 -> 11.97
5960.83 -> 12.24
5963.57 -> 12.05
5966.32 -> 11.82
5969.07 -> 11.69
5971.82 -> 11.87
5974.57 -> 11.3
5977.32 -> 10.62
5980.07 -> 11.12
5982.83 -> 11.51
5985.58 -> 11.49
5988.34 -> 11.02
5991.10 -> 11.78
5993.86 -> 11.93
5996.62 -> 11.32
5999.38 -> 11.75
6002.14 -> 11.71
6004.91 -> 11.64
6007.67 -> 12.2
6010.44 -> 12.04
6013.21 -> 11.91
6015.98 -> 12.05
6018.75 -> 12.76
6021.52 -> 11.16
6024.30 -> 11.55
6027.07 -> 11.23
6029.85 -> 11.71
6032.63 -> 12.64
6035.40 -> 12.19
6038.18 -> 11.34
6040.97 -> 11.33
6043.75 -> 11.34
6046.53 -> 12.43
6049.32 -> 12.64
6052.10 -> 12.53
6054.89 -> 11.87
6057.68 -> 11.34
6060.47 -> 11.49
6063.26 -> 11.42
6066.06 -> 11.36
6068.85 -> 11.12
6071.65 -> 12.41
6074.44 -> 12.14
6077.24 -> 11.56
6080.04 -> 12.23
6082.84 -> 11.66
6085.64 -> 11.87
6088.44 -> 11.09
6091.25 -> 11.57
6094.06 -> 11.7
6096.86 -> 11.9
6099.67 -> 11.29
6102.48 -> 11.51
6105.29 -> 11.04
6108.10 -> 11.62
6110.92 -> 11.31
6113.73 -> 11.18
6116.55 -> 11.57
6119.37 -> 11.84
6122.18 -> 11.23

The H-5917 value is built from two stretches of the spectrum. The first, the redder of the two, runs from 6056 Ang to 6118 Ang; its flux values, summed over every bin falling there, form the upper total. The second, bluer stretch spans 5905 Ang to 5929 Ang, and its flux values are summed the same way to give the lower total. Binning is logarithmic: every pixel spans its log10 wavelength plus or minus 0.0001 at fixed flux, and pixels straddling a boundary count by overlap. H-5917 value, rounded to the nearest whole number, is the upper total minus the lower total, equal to 148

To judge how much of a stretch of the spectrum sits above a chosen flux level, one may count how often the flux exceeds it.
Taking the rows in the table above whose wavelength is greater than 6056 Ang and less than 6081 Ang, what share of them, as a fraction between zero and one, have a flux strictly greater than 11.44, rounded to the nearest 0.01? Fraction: 0.56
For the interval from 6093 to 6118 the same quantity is 0.56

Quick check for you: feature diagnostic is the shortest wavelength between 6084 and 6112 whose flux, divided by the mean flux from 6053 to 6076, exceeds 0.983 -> 6085.64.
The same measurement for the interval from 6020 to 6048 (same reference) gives 6024.30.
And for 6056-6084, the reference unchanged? 6060.47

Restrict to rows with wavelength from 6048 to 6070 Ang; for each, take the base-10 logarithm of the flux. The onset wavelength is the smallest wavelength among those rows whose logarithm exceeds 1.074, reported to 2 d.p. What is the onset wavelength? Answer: 6049.32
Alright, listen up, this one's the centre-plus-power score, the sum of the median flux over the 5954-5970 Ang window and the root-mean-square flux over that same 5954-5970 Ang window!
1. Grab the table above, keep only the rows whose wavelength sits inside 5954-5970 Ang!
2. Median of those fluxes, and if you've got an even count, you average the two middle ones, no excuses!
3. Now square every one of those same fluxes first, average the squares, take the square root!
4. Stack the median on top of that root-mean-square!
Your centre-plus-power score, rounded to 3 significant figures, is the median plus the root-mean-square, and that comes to 23.8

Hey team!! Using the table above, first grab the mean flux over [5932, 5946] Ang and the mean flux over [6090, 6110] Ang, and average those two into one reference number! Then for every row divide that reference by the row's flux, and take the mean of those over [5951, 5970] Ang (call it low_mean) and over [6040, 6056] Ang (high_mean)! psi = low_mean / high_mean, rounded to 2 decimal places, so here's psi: 1.01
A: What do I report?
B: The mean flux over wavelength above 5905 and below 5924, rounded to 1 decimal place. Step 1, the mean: 11.7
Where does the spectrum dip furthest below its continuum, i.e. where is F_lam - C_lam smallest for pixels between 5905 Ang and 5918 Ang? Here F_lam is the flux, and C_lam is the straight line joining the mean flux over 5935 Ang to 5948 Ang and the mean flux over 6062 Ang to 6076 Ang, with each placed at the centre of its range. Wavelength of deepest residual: 5911.62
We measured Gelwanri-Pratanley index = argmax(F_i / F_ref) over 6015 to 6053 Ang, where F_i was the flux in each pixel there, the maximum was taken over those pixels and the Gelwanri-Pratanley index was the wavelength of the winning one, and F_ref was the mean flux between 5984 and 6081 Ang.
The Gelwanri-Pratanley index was 6018.75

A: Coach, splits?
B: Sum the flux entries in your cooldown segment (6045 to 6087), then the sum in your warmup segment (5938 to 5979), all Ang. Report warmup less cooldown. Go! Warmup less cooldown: -1.8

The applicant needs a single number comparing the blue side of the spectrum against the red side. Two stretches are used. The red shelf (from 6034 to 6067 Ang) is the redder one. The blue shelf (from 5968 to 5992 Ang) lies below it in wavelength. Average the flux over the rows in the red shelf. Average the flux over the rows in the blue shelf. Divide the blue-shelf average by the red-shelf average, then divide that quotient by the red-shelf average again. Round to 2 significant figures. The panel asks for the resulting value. 0.082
